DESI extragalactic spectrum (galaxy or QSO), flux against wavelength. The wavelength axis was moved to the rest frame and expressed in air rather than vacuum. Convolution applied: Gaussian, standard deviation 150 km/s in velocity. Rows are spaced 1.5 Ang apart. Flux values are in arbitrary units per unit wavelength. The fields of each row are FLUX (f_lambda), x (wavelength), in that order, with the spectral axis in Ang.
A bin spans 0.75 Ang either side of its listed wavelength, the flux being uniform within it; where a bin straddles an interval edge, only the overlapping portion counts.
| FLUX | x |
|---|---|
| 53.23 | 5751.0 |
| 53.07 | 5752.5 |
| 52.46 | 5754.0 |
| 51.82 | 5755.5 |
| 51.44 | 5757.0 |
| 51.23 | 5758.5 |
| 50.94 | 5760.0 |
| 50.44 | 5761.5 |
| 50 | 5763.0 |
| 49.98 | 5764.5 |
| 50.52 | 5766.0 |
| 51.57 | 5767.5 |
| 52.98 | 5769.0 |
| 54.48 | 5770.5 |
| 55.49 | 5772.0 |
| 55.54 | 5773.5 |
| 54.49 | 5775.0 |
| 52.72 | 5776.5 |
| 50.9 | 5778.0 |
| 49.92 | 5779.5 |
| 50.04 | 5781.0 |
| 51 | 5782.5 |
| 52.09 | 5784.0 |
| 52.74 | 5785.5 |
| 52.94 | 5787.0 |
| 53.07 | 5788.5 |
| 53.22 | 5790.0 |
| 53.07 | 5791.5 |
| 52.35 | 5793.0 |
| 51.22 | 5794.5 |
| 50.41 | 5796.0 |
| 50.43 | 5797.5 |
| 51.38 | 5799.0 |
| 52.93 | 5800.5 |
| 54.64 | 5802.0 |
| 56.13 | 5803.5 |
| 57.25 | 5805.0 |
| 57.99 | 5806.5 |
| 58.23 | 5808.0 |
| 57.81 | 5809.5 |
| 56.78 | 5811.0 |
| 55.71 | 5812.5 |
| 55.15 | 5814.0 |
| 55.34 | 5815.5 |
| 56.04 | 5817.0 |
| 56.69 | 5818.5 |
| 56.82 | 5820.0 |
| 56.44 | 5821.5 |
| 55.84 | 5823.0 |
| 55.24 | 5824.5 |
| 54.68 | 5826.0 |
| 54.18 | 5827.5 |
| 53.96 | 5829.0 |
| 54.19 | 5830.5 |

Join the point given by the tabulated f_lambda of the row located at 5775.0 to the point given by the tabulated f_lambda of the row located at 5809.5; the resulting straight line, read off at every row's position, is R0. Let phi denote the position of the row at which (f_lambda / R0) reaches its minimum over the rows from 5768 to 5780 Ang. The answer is 5779.5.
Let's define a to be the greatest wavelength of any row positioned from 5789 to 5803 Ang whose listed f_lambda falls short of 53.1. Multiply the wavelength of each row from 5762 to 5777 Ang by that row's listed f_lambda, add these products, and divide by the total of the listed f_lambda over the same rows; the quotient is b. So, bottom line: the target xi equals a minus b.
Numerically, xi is 30.6 Ang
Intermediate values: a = 5800.5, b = 5769.9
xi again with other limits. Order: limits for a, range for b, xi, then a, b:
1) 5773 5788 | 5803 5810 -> -19.5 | 5787.0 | 5806.5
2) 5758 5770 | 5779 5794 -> -17.3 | 5769.0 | 5786.3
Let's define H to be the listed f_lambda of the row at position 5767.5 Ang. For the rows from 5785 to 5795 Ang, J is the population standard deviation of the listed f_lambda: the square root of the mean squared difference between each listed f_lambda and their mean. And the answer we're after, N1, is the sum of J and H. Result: 52.2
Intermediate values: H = 51.57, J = 0.64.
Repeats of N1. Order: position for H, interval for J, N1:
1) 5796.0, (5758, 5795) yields 52.1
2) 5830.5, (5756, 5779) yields 56.1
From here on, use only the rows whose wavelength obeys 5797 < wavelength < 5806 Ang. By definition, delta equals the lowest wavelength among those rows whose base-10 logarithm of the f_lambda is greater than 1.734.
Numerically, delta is 5802.0 Ang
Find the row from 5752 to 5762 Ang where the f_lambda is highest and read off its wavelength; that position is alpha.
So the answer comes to 5752.5 Ang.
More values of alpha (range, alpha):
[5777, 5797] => 5790.0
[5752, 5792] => 5773.5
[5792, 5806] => 5805.0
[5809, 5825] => 5809.5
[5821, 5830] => 5821.5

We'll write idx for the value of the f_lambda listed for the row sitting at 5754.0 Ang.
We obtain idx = 52.46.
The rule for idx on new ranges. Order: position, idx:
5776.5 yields 52.72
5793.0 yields 52.35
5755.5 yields 51.82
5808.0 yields 58.23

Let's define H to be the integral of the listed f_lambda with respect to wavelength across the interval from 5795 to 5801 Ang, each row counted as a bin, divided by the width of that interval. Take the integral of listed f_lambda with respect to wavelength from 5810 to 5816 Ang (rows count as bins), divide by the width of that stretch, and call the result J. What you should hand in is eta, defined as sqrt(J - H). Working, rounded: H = 51.2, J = 56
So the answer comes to 2.2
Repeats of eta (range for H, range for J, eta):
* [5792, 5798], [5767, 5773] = 1.6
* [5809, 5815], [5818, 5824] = 0.4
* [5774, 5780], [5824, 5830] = 1.5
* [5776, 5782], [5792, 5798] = 0.6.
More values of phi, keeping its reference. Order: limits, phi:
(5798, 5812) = 5799.0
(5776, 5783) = 5781.0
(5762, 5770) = 5764.5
